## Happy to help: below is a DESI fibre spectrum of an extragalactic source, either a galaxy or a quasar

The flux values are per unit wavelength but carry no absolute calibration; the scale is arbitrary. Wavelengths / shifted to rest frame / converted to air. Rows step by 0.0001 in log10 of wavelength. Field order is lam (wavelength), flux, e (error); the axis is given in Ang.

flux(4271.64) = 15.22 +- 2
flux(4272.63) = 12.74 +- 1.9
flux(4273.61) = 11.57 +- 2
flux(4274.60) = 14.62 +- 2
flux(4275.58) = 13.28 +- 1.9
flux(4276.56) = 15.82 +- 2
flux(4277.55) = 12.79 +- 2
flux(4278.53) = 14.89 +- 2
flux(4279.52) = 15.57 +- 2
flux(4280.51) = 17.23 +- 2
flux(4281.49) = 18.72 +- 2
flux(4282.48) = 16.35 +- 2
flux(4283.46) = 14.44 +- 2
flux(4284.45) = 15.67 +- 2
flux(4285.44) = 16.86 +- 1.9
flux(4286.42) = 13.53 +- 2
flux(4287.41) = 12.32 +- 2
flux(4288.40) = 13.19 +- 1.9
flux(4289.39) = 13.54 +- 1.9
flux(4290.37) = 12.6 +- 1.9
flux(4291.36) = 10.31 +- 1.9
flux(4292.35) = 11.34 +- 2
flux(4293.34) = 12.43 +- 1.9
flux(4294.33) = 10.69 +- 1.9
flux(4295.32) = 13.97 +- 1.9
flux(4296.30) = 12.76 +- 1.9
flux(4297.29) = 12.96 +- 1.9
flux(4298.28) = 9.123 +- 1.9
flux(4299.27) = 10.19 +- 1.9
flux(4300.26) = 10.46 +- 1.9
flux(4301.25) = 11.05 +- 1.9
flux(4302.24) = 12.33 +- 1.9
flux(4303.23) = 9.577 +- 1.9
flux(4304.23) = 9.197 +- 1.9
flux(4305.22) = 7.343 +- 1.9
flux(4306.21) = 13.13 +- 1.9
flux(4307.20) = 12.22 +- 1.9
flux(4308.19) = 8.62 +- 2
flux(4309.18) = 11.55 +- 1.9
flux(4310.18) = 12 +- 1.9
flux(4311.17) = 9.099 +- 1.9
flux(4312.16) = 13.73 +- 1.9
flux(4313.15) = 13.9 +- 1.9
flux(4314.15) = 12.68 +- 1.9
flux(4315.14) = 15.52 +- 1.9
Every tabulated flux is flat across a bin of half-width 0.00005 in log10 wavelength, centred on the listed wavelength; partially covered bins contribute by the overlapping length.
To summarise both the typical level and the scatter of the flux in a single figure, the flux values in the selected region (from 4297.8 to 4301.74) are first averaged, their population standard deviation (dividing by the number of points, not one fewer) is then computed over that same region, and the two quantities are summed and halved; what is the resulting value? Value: 5.5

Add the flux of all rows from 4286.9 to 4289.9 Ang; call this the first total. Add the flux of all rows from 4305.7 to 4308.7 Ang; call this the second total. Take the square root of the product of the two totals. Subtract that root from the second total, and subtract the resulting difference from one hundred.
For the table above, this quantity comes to 102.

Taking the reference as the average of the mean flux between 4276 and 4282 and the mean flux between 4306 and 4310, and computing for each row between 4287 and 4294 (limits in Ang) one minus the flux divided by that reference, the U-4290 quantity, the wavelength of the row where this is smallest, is 4289.39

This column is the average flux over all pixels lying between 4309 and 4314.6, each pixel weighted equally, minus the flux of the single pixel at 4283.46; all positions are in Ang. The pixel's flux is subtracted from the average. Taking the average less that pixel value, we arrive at -2.3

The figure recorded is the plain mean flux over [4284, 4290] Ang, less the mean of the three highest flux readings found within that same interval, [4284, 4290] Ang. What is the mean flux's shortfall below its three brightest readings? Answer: -1.2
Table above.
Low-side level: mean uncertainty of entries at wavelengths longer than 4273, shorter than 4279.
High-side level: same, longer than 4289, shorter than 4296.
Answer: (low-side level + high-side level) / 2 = 1.95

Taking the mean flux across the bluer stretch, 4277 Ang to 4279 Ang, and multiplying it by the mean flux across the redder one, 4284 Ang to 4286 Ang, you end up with 225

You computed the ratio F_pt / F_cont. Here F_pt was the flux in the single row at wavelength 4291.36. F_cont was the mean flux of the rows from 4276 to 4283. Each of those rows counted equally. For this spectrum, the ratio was 0.65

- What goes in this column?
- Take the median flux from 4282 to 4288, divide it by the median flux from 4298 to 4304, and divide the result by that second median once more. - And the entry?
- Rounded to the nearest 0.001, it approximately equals 0.141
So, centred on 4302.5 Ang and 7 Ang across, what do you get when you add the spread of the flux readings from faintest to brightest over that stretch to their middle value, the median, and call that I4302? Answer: 15.2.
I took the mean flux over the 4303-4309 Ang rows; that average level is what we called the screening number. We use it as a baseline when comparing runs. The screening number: 10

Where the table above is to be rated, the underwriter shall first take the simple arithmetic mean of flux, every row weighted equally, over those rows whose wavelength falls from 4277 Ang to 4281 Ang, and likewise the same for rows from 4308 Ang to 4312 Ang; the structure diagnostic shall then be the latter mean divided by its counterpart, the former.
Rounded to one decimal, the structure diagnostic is 0.7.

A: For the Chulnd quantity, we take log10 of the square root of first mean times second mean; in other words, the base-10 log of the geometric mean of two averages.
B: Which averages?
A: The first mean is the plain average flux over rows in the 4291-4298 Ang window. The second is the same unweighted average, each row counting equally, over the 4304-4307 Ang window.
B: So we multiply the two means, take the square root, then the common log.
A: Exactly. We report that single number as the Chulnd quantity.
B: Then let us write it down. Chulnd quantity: 1.04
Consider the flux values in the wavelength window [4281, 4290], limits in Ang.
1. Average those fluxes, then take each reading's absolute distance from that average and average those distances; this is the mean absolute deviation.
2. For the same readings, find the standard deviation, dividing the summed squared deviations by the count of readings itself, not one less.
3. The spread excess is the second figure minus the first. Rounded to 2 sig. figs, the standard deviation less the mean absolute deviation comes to 0.23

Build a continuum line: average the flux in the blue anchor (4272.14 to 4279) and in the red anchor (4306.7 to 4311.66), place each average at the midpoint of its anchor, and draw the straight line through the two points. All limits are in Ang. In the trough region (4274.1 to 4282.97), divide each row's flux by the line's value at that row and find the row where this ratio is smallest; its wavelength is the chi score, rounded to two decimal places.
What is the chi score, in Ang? 4277.55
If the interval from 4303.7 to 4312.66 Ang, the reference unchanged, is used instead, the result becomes 4305.22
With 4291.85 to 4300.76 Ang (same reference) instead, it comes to 4298.28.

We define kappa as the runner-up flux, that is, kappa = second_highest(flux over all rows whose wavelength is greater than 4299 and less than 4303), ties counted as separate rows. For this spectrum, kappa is 11.05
